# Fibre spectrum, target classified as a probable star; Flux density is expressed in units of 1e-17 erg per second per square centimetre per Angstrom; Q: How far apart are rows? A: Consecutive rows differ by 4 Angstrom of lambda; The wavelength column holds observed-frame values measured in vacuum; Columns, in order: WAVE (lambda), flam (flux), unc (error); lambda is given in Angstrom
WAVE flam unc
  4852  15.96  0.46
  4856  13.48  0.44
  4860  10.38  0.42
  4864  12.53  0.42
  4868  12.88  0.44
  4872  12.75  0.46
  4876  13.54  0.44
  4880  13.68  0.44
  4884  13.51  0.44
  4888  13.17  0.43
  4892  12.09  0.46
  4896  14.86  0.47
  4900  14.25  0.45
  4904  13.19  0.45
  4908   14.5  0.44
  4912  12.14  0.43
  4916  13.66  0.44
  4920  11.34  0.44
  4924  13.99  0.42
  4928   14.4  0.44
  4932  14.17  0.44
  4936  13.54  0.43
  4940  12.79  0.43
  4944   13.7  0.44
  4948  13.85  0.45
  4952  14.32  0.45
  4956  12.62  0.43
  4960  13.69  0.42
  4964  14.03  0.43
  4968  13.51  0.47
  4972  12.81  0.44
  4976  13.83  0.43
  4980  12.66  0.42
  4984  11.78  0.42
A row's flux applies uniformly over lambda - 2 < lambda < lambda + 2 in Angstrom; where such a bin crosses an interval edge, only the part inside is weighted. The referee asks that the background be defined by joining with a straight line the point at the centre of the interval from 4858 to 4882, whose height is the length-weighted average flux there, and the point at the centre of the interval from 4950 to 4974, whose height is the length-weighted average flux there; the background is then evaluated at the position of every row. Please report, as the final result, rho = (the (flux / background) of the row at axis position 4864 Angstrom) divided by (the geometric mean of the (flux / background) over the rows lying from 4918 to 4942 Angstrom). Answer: 0.99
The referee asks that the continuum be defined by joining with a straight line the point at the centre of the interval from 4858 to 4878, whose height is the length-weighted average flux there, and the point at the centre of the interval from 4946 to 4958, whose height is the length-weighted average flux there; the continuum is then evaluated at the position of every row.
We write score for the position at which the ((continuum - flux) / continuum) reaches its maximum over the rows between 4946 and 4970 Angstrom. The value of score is 4956 Angstrom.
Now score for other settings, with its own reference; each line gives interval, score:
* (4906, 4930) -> 4920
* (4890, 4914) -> 4912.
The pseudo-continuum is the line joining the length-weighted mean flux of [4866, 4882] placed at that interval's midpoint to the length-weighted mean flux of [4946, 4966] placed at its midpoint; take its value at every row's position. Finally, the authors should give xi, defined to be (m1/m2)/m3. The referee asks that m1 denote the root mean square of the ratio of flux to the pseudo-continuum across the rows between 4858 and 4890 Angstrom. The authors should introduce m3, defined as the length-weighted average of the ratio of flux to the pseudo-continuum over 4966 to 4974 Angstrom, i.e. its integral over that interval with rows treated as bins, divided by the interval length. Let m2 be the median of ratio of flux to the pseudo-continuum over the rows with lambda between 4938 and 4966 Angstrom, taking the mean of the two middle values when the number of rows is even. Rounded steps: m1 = 0.97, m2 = 1.01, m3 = 0.95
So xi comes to 1.01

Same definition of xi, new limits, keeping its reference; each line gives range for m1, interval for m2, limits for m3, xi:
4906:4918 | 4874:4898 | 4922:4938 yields 0.95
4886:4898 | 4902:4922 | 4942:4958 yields 1.03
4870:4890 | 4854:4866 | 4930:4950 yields 1.06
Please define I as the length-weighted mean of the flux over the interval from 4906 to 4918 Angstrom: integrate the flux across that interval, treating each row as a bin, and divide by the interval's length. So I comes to 13.4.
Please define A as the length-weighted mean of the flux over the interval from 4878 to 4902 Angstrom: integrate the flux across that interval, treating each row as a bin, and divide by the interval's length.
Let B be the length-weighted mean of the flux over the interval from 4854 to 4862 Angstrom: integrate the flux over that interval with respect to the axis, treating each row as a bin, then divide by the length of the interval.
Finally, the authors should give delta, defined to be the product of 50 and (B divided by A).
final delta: 43.9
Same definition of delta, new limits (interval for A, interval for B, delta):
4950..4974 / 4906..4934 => 49.9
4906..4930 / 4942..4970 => 51.3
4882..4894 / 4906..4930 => 51.6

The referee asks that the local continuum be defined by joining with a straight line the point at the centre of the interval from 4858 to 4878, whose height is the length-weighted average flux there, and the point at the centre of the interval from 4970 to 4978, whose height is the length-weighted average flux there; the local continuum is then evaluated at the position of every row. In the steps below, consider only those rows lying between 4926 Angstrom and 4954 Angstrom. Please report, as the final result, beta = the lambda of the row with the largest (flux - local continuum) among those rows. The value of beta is 4928 Angstrom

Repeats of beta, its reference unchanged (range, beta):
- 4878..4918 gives 4896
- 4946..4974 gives 4952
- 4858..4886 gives 4880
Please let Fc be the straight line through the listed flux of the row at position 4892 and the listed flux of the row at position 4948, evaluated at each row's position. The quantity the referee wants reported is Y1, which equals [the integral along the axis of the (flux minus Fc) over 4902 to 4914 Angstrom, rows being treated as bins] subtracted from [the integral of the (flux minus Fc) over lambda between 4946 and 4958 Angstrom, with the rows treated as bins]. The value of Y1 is -12.8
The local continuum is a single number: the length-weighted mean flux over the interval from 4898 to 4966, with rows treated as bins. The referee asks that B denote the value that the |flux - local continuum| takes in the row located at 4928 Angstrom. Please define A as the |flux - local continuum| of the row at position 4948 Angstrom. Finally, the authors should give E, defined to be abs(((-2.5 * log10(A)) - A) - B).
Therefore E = 0.1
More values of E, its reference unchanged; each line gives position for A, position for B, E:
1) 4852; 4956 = 4.3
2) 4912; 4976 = 2.1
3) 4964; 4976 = 0.0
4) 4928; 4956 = 1.6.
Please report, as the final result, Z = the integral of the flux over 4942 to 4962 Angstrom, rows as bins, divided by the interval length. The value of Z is 13.6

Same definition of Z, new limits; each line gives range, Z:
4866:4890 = 13.3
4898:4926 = 13.3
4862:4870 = 12.7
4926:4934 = 14.3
